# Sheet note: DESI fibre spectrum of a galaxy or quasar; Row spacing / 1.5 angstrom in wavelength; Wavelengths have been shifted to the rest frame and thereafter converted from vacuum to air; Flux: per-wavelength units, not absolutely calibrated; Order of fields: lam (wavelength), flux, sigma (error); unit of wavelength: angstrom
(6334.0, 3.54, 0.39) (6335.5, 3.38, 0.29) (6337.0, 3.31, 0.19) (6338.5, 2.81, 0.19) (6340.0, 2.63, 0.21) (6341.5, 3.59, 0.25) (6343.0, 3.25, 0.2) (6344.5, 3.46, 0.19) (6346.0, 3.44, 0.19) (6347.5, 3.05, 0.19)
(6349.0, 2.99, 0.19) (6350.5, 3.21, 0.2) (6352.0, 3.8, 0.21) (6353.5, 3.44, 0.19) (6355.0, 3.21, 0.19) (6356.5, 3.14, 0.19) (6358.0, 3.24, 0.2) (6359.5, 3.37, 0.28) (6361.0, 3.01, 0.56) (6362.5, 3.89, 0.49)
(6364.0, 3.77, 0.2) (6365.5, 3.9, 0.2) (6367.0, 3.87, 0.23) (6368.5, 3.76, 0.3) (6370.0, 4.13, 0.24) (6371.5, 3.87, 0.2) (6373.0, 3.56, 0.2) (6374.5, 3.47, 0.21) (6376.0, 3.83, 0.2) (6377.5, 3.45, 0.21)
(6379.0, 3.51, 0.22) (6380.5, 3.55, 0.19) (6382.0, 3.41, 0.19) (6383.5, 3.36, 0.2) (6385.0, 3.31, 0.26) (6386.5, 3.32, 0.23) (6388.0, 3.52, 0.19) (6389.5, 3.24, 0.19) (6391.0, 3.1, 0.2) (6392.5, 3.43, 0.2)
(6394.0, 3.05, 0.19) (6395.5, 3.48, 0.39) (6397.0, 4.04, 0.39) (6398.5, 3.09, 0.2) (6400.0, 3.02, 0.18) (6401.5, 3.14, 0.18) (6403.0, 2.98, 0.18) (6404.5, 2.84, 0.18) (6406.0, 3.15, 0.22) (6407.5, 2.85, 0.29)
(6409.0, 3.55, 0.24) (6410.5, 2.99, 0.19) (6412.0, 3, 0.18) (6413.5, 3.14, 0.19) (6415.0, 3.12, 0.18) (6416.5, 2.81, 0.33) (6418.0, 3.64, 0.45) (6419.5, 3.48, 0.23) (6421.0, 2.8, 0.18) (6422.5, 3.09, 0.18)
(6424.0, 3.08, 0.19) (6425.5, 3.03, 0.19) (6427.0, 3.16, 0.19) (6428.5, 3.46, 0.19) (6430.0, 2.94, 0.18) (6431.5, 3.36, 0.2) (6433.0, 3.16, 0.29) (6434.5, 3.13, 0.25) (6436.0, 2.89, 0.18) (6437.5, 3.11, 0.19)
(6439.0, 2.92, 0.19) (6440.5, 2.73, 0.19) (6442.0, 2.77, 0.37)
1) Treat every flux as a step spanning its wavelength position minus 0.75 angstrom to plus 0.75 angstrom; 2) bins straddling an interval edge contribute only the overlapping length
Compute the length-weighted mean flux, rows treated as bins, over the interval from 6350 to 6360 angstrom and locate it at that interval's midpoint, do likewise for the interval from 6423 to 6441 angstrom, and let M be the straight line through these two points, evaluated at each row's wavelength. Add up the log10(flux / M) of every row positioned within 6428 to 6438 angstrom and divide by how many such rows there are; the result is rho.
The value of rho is 0.009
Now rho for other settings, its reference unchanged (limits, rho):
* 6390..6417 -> -0.005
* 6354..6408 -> 0.018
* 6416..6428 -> 0.001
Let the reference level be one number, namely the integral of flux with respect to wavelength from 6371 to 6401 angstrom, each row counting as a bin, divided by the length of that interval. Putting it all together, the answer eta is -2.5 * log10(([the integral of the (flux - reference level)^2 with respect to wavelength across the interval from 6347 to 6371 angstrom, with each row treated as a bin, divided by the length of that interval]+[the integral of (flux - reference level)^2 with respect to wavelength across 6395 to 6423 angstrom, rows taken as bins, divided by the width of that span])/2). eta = 2.03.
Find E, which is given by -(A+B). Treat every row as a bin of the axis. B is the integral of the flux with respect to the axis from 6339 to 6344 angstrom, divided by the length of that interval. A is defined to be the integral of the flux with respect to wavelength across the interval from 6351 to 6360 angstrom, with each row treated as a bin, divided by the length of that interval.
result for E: -6.52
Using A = 3.36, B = 3.15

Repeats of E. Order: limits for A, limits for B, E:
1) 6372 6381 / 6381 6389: -6.96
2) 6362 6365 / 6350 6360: -7.18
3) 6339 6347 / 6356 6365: -6.68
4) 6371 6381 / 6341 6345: -7.02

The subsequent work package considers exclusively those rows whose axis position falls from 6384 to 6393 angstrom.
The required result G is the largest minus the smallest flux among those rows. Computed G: 0.42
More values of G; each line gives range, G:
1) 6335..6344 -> 0.96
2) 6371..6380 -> 0.42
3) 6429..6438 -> 0.47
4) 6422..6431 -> 0.52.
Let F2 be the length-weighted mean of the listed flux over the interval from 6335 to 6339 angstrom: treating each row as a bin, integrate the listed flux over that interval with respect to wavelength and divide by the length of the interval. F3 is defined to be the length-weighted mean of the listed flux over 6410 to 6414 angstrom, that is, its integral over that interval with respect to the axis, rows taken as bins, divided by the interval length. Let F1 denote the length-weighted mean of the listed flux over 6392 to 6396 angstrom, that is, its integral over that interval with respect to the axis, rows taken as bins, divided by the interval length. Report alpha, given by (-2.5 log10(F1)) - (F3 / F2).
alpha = -2.25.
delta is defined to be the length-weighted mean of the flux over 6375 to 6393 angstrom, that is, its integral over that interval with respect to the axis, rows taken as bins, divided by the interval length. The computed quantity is 3.42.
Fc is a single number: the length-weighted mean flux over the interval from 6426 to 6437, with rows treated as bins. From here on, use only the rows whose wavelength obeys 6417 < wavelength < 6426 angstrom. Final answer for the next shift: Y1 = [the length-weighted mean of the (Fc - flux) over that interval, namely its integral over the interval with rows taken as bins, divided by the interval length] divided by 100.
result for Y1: -0.0003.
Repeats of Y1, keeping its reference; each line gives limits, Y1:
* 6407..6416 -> 0.0005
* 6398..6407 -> 0.0012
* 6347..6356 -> -0.0013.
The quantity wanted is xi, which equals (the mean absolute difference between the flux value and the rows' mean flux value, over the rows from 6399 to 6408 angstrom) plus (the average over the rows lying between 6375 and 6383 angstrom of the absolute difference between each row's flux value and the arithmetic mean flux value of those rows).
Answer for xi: 0.22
